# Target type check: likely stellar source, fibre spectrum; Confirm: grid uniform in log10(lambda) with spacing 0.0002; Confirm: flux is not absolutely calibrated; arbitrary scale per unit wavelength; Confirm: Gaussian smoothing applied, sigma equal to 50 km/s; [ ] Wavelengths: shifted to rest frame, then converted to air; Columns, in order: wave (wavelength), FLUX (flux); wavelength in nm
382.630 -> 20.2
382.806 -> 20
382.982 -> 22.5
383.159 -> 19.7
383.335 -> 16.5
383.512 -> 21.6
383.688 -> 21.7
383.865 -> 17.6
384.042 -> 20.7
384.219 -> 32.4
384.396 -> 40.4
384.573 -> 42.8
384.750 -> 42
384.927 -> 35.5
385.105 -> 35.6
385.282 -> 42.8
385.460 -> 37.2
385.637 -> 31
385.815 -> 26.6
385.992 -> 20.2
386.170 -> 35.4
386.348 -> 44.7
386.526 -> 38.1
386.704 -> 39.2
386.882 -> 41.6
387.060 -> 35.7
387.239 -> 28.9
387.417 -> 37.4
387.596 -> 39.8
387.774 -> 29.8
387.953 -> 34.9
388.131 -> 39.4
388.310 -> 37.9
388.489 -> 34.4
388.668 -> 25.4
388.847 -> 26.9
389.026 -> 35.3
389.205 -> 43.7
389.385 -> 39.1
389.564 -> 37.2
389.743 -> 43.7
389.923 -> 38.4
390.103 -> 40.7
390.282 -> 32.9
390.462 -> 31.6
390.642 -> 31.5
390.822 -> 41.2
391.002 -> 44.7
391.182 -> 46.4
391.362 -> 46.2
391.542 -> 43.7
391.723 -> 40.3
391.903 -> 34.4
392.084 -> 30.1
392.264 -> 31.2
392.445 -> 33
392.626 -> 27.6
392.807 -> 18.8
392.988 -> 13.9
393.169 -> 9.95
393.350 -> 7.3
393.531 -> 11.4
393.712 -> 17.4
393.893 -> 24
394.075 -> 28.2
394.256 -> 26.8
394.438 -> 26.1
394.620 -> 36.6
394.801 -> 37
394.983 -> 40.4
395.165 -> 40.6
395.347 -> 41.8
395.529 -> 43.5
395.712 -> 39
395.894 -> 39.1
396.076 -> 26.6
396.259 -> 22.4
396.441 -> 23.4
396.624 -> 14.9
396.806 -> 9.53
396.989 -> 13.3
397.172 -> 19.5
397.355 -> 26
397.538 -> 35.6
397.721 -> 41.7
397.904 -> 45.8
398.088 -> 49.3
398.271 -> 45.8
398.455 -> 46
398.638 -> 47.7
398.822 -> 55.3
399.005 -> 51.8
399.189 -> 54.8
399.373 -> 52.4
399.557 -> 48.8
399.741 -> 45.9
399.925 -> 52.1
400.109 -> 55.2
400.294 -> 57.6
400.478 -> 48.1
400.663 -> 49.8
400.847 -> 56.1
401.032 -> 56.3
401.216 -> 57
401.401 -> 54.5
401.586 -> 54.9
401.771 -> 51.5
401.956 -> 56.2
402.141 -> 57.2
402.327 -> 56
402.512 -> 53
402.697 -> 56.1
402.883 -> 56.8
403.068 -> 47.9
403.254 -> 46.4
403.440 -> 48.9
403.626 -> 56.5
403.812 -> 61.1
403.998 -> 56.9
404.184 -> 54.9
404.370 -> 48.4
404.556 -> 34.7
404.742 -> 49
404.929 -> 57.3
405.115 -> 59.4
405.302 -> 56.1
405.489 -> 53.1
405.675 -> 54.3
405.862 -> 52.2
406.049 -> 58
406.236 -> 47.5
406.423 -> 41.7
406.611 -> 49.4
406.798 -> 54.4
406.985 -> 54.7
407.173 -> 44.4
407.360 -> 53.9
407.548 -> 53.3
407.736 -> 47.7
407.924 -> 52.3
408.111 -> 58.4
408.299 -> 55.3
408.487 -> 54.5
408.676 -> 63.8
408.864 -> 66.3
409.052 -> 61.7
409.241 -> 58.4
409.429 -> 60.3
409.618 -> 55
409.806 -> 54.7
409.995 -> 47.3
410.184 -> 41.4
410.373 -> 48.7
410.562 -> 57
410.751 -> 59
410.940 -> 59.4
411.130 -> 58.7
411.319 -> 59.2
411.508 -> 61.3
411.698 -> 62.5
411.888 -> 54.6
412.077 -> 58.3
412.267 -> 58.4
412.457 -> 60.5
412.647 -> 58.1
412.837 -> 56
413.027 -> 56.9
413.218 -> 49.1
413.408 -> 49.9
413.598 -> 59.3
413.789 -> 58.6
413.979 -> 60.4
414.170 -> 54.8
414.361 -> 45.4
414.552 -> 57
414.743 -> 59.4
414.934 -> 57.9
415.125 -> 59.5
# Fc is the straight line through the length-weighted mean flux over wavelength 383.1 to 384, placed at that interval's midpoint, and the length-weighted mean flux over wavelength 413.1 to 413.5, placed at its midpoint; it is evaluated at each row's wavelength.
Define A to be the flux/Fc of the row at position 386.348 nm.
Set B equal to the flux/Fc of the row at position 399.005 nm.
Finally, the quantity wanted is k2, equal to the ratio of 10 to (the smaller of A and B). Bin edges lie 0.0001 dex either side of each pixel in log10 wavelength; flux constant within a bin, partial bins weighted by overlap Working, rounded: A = 2.0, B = 1.5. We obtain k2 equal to 7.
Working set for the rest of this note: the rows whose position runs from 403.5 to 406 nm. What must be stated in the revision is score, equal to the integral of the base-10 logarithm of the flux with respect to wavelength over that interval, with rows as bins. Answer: 4.3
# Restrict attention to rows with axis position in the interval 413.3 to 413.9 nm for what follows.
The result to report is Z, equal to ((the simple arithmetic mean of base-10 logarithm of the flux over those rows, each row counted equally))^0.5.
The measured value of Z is 1.32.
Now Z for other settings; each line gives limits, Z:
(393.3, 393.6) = 0.98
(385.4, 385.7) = 1.24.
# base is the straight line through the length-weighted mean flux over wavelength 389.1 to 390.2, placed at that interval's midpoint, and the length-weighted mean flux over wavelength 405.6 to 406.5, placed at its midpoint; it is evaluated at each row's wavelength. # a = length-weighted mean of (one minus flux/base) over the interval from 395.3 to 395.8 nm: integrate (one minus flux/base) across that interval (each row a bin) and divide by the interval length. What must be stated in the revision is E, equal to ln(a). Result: -2.8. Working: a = 0.06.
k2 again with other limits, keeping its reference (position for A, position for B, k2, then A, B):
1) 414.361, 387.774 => 11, 0.9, 1.3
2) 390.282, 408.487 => 8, 1.2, 1.2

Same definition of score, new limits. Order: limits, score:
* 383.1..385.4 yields 3.3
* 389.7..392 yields 3.7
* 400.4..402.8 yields 4.2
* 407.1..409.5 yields 4.2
